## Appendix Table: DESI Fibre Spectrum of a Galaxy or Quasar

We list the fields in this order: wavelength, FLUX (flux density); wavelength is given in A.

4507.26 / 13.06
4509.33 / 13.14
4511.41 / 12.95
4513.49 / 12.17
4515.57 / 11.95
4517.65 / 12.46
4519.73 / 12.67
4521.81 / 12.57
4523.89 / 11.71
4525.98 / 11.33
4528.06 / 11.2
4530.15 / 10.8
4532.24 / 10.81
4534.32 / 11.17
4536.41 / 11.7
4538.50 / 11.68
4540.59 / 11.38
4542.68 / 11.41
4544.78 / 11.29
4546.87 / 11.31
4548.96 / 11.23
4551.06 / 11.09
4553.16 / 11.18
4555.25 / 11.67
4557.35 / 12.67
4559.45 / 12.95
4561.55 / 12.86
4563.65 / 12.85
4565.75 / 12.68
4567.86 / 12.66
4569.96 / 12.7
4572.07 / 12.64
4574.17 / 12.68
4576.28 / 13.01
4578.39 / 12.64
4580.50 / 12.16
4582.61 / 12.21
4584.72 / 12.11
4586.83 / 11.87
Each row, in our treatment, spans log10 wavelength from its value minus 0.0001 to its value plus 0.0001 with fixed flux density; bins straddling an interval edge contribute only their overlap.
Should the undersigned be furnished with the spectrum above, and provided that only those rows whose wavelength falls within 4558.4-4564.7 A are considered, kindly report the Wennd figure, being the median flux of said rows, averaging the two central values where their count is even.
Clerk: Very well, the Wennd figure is 12.9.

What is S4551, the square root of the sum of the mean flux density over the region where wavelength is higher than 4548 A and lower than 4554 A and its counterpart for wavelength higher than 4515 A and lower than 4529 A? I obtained 4.81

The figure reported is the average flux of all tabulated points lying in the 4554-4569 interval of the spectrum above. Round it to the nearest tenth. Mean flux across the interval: 12.6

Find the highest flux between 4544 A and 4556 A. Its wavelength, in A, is 4555.25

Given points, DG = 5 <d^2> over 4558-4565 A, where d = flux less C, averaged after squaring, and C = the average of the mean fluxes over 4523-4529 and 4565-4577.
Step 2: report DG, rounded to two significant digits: 3.3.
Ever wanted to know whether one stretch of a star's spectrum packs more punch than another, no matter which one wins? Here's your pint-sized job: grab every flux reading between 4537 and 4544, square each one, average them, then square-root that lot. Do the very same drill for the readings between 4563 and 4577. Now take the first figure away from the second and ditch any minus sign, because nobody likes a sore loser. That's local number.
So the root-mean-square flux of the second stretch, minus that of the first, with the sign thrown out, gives 1.3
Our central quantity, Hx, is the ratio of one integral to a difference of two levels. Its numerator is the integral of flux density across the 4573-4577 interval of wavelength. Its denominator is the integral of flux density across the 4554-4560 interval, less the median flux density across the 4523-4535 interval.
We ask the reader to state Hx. 0.8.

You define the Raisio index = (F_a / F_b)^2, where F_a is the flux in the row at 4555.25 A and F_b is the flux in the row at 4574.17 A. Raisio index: 0.85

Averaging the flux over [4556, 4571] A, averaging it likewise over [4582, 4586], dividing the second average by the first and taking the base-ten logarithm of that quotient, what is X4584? -0.021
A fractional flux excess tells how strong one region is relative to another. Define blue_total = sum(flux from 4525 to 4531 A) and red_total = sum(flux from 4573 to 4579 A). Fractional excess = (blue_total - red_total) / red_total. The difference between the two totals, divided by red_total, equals -0.13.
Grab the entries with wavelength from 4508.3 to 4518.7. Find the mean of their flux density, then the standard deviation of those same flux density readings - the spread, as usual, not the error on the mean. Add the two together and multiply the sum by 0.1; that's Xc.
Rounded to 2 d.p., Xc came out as 1.30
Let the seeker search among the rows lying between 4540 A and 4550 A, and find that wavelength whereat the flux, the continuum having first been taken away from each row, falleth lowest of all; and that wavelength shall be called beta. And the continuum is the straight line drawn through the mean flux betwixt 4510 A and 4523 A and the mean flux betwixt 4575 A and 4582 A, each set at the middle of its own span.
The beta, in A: 4548.96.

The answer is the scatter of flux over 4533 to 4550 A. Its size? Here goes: 0.2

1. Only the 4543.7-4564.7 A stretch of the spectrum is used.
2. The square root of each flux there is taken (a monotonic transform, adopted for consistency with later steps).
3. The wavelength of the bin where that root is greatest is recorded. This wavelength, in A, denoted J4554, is 4559.45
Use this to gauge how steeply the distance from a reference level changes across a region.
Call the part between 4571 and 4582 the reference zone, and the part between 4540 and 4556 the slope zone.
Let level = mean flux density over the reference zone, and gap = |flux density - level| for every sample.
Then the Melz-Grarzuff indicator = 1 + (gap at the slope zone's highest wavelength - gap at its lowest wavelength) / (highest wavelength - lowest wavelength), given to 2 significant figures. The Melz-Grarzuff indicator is 0.98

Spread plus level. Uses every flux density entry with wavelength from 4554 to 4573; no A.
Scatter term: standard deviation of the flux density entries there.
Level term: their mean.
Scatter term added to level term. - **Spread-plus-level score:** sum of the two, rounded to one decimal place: 13.0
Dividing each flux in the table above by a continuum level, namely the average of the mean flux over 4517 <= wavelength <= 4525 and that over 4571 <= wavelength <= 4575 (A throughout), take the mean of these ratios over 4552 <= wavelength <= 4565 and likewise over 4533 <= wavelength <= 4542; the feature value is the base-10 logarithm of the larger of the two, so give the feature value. 0.00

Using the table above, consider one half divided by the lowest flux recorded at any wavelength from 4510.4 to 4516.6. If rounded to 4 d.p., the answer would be 0.0418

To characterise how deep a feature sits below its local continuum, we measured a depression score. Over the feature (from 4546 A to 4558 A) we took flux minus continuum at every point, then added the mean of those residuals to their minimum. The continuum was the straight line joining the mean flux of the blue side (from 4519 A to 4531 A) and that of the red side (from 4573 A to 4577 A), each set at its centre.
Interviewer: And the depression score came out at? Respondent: -2.0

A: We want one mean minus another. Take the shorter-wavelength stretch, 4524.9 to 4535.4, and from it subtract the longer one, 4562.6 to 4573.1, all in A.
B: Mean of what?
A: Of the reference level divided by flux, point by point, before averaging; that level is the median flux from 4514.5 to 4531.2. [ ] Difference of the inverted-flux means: 0.14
